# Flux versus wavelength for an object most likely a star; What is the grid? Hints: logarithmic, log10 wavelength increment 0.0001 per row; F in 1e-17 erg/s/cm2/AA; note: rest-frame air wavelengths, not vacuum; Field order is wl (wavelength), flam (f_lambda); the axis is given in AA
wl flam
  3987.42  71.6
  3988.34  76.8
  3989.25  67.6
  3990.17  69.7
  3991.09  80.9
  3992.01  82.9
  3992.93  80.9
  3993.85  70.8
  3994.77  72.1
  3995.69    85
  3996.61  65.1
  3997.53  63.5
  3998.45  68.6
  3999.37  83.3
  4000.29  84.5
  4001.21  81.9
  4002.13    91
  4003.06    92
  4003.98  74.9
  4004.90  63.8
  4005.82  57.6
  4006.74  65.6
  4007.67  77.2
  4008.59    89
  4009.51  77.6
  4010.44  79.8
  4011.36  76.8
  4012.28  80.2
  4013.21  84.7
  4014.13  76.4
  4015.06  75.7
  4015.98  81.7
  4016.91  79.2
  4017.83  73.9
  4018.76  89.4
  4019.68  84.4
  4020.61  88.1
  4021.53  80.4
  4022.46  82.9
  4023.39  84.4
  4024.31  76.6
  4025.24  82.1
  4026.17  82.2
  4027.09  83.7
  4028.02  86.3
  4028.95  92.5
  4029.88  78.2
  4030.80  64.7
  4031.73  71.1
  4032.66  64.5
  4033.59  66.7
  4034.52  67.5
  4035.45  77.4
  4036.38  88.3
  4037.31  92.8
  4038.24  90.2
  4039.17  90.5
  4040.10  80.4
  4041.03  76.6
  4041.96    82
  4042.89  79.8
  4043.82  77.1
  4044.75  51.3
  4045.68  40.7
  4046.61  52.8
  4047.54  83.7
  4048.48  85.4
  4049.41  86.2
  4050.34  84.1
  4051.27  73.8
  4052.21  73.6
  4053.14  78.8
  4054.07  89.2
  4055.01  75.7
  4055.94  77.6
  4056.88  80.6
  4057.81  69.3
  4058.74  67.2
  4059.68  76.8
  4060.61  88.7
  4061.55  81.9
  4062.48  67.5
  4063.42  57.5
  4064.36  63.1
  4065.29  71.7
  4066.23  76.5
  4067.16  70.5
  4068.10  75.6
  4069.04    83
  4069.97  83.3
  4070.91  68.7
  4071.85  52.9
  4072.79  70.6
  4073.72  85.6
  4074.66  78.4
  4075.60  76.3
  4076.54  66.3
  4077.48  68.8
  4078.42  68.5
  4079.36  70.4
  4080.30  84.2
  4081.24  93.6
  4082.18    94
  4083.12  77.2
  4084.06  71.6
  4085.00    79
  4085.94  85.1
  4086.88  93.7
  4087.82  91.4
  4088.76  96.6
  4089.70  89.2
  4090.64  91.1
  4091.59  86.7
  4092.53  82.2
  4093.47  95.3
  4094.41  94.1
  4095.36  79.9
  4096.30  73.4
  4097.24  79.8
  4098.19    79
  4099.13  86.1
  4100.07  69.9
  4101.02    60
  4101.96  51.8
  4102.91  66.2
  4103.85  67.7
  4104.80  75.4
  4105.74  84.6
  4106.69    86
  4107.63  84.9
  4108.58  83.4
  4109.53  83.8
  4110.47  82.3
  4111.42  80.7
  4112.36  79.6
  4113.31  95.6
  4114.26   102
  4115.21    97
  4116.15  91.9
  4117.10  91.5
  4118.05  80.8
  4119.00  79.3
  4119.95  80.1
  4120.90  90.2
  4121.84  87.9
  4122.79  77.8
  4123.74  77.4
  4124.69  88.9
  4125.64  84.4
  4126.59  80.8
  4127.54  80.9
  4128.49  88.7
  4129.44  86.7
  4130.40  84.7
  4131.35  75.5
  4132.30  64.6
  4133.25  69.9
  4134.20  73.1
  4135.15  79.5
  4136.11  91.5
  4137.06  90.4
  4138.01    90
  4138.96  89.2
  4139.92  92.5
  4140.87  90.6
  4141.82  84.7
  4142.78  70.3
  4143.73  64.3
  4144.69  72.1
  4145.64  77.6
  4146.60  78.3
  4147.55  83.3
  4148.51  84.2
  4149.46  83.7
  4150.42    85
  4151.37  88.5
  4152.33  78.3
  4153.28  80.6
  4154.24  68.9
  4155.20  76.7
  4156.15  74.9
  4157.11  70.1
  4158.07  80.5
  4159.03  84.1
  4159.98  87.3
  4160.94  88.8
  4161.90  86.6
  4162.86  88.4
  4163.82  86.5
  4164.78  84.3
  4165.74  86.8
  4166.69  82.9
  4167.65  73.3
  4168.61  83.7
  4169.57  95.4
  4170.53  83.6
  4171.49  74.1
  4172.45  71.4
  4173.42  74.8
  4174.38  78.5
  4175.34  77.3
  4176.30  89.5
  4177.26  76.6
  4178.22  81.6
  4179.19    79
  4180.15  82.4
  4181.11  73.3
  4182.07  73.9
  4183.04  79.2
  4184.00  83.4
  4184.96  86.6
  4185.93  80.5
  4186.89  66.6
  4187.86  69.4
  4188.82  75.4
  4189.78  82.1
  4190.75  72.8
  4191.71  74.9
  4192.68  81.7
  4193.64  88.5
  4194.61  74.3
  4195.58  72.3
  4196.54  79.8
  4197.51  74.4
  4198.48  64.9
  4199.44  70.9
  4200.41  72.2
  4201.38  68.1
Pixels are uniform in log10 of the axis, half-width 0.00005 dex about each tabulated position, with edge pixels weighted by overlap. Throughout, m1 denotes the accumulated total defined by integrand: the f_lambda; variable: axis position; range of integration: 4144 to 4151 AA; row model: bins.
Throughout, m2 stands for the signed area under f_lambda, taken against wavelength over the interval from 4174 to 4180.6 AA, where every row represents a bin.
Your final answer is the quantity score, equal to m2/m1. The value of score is 0.95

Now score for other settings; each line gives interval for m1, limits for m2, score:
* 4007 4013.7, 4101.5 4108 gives 0.89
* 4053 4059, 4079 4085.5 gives 1.15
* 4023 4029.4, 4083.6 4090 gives 1.03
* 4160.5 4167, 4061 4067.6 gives 0.82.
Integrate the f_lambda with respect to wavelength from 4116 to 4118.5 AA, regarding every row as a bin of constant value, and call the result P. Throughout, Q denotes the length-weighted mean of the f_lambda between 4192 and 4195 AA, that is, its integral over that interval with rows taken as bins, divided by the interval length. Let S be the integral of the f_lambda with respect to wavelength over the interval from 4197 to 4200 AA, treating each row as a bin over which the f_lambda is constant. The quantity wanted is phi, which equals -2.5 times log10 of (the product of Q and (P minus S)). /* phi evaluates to -7.1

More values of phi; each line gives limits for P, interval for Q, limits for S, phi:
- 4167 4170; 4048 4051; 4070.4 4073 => -9.7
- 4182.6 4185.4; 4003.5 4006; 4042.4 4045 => -8.8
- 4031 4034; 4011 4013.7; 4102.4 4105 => -8.1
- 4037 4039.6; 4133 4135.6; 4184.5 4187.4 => -7.4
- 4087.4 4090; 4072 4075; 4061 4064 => -8.5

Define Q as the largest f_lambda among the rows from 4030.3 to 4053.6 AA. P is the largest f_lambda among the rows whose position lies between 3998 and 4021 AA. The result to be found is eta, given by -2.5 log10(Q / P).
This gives -0.01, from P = 92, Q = 92.8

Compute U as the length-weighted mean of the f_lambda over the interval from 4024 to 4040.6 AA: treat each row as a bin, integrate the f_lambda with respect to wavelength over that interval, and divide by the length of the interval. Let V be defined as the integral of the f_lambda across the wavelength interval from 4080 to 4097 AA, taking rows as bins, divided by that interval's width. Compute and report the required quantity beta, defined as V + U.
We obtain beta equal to 166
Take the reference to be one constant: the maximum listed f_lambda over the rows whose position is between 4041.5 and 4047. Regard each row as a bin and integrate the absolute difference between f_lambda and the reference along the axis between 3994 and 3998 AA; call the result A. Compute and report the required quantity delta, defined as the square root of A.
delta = 6.9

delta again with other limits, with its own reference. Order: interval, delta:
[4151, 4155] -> 4.9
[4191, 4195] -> 4.7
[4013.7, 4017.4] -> 3.7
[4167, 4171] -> 5.0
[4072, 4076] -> 5.6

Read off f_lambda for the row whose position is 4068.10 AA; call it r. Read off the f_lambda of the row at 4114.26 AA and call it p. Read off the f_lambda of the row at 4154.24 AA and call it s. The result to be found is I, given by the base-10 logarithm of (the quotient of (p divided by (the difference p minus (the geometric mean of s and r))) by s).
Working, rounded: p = 102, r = 75.6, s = 68.9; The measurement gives -1.30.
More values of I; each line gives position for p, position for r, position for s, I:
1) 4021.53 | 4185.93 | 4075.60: -0.28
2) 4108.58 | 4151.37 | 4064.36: -0.82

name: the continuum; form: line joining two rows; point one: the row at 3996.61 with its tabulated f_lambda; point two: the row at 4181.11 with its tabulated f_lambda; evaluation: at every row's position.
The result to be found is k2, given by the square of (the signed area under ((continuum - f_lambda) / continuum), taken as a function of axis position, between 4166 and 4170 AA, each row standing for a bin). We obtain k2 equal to 0.38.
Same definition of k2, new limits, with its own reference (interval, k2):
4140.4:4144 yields 0.11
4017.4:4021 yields 0.94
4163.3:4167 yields 0.42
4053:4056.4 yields 0.41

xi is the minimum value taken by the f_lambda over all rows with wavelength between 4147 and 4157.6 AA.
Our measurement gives 68.9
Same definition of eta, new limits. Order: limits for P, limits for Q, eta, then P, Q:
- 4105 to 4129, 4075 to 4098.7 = 0.06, 102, 96.6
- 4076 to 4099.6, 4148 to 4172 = 0.01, 96.6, 95.4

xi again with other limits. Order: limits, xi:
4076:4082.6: 66.3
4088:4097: 73.4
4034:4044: 67.5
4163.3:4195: 66.6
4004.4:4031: 57.6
